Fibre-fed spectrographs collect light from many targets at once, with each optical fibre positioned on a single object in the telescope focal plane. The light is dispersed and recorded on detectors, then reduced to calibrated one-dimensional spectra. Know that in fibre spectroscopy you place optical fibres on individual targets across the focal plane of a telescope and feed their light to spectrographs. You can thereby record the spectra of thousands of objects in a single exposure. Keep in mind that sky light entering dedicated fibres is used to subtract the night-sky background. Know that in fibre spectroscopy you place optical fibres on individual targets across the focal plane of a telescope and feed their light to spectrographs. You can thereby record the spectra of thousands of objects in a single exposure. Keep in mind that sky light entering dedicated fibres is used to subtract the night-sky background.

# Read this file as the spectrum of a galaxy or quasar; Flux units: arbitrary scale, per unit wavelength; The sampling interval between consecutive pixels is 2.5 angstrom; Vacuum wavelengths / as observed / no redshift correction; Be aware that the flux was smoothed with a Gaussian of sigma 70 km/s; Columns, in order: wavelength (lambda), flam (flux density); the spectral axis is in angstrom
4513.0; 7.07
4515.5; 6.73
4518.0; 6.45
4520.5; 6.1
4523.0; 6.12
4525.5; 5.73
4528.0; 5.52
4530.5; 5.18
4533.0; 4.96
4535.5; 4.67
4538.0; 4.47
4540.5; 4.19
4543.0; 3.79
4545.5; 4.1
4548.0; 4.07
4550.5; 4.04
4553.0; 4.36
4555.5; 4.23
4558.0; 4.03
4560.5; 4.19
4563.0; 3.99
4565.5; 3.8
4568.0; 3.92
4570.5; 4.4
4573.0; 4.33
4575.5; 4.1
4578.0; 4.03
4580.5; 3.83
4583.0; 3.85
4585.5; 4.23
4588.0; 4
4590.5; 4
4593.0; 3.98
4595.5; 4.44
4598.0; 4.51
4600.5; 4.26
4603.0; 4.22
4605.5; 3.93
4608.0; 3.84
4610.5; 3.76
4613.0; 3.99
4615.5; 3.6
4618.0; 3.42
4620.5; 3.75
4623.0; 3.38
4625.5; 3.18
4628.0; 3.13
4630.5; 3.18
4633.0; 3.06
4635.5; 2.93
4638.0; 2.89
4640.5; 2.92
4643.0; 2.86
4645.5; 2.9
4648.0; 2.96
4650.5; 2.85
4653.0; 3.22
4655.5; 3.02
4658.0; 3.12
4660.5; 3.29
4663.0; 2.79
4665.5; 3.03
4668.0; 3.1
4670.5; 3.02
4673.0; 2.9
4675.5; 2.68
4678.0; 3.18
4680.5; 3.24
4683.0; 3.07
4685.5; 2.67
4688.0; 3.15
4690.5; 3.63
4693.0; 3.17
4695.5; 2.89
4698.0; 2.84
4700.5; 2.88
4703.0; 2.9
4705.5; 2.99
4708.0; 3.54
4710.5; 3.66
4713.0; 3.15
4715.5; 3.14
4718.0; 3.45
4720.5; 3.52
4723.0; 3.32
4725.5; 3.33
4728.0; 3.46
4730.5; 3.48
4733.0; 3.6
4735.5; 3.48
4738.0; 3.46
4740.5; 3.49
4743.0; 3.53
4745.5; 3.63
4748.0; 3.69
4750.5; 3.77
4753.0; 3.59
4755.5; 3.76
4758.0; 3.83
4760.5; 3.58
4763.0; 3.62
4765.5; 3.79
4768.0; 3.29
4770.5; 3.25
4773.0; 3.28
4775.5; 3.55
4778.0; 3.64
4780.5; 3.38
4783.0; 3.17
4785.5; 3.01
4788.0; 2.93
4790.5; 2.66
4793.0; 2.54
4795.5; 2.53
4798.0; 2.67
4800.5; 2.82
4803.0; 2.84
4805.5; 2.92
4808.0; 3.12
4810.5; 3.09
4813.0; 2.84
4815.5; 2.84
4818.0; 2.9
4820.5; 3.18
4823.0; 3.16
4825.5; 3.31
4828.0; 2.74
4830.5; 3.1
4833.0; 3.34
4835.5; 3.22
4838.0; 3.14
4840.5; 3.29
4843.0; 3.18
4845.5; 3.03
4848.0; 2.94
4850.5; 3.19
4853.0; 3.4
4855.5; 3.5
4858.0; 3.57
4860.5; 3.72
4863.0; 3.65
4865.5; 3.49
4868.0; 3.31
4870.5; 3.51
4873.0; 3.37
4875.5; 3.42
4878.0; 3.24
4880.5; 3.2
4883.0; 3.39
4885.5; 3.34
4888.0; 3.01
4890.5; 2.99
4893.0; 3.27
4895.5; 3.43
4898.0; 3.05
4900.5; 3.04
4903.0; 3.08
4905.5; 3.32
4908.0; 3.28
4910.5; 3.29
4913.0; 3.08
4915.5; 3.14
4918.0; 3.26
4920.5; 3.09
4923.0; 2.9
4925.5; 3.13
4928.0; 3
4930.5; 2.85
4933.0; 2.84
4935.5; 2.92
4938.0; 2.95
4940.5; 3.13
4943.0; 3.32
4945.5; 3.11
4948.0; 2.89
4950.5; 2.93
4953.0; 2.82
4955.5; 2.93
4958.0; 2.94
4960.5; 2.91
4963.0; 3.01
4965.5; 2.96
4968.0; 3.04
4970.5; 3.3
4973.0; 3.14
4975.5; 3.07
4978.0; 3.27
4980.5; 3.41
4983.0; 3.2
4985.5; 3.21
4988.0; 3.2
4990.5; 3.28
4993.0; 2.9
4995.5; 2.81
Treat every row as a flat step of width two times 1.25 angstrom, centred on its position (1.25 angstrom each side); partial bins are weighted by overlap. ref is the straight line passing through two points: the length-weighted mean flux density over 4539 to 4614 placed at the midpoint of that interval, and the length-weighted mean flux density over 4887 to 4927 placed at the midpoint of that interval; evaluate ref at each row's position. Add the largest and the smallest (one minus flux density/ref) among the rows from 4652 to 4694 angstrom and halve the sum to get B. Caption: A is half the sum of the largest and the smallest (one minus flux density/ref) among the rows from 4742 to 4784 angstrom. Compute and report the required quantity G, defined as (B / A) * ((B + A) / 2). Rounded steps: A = 0.010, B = 0.16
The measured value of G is 1.40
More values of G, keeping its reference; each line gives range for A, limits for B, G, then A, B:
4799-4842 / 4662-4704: 0.22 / 0.096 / 0.16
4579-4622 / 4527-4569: 0.68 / 0.008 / -0.11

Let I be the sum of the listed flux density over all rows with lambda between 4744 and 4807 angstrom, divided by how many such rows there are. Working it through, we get 3.27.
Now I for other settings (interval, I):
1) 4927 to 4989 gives 3.05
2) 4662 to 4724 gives 3.12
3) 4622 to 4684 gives 3.04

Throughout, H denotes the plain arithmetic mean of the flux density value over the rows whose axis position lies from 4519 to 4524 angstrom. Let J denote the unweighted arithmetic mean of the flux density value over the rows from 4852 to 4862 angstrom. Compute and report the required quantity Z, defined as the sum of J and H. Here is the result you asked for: 9.7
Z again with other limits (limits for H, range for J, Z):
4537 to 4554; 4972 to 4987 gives 7.4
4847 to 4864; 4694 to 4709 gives 6.4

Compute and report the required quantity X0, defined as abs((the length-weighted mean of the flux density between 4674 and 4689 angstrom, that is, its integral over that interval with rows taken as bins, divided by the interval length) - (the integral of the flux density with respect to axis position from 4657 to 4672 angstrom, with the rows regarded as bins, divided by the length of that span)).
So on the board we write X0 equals 0.1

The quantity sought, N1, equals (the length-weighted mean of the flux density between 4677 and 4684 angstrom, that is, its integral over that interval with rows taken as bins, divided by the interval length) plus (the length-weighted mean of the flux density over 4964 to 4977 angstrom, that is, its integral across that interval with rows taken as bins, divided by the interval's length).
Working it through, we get 6.3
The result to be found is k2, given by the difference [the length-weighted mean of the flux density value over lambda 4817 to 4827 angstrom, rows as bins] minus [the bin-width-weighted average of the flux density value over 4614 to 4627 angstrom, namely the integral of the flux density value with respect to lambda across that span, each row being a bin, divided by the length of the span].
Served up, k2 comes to -0.34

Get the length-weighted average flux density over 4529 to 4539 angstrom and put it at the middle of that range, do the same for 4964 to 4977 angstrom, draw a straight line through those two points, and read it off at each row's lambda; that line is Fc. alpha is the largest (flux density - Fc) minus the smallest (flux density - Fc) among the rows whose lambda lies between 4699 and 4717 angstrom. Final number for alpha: 0.82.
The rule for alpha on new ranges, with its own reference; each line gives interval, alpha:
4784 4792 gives 0.33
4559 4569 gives 0.37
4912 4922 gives 0.20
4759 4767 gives 0.23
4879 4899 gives 0.46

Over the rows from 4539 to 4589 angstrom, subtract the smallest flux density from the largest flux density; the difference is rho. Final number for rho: 0.61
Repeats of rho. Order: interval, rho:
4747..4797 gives 1.30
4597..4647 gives 1.65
